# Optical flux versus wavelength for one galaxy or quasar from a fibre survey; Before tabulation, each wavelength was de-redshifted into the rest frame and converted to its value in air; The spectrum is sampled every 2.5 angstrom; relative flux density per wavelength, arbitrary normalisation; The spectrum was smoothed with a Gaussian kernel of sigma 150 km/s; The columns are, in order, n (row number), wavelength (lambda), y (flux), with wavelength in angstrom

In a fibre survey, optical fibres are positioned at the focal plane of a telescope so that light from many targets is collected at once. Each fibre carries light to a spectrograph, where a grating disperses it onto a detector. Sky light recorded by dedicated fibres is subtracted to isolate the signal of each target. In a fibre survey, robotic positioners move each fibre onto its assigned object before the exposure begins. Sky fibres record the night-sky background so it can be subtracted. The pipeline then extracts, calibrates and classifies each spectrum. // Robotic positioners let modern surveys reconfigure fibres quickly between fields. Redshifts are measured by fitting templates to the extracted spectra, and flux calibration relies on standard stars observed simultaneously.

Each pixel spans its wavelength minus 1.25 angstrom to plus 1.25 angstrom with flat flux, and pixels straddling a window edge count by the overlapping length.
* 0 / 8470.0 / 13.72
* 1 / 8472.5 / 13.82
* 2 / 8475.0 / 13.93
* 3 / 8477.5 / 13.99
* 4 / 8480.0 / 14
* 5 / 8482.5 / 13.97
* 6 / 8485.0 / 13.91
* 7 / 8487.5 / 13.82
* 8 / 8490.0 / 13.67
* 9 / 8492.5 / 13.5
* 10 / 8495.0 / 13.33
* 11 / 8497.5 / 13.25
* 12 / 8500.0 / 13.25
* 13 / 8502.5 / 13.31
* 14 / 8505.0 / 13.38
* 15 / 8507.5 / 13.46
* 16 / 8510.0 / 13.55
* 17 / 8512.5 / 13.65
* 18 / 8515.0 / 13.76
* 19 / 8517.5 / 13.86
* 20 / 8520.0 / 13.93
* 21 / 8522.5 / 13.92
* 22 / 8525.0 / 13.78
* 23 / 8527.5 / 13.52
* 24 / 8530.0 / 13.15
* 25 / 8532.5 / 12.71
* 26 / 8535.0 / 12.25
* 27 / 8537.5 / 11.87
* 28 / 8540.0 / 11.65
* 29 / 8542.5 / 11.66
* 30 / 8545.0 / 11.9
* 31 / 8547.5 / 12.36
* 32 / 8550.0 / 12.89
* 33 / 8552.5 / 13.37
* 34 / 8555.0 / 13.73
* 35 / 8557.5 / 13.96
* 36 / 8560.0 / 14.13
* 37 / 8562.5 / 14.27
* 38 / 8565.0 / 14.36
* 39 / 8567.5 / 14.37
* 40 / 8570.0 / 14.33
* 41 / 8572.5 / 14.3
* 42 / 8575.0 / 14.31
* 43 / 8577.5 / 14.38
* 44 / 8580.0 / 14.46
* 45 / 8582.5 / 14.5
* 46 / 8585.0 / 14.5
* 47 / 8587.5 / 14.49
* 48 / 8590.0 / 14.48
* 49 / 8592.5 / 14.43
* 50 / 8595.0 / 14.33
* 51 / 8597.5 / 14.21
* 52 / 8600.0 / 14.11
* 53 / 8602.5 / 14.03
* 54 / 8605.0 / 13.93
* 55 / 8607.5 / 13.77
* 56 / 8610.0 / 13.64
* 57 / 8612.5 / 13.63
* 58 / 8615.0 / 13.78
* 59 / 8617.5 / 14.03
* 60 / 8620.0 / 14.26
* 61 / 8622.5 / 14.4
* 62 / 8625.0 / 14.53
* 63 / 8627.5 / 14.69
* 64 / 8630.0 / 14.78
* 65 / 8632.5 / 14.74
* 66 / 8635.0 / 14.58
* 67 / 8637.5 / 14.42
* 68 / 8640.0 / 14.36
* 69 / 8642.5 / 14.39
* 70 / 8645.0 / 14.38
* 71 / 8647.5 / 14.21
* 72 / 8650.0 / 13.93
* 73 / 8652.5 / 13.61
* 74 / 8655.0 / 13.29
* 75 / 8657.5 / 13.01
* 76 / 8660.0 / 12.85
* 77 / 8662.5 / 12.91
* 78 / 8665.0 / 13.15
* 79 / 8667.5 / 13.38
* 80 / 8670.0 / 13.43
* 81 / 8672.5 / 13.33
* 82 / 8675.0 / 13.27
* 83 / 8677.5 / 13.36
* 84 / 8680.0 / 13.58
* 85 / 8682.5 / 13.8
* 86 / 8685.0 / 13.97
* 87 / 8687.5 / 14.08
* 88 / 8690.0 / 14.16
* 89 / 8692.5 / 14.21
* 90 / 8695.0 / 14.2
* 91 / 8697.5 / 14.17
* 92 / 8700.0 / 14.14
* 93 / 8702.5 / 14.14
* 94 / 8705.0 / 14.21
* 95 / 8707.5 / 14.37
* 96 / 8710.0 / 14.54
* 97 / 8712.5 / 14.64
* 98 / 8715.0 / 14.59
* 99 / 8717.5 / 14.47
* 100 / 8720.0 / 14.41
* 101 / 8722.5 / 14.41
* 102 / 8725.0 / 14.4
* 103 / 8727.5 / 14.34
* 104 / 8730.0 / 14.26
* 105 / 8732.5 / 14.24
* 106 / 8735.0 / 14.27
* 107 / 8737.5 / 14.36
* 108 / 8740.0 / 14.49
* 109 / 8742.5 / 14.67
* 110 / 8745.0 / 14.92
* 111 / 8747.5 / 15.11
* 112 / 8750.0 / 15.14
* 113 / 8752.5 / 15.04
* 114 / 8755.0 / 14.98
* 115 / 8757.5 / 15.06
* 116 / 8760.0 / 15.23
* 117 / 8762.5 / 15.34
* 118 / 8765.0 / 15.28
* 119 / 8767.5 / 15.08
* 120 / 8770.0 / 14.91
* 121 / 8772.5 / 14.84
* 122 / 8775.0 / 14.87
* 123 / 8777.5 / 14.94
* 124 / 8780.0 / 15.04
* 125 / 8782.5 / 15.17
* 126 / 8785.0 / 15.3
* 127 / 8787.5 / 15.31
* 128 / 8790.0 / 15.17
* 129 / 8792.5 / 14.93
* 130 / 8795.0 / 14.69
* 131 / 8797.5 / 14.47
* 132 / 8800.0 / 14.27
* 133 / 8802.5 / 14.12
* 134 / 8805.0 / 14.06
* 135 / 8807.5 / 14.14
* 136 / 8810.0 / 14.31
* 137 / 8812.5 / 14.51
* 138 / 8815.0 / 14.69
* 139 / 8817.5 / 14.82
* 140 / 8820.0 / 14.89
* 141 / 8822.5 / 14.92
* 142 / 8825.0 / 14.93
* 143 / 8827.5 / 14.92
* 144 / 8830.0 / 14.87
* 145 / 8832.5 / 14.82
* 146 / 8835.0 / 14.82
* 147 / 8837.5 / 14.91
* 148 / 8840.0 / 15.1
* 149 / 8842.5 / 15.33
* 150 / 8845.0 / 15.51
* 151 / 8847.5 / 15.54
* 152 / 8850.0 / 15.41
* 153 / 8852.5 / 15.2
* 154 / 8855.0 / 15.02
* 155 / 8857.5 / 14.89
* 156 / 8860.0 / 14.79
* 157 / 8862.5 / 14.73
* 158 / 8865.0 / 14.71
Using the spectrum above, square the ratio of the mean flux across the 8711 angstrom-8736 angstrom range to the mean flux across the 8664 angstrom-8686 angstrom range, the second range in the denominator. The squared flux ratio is 1.14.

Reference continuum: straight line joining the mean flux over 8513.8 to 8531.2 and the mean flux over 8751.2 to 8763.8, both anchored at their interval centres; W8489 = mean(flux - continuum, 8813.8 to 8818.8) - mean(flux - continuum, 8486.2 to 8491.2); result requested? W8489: -1.0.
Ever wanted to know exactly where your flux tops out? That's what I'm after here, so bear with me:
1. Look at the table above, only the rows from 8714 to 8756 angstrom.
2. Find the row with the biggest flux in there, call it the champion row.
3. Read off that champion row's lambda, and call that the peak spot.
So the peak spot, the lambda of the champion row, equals 8750.0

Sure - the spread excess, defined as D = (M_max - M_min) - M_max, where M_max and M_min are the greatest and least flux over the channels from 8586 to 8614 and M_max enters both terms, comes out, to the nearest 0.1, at -13.6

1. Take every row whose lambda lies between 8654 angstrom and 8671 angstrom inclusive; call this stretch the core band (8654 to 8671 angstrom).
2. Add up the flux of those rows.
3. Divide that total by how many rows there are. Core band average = 13.1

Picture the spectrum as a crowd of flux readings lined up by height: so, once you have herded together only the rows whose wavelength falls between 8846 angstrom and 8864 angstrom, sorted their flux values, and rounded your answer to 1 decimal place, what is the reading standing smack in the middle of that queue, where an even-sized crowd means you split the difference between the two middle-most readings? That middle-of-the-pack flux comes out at 15.0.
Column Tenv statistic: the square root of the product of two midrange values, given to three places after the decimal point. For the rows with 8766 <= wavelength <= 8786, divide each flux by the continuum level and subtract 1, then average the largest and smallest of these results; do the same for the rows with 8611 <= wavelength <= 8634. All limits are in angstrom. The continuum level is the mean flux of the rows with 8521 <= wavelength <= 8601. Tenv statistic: 0.065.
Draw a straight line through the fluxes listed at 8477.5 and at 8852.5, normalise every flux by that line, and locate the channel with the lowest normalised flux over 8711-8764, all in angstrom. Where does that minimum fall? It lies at 8732.5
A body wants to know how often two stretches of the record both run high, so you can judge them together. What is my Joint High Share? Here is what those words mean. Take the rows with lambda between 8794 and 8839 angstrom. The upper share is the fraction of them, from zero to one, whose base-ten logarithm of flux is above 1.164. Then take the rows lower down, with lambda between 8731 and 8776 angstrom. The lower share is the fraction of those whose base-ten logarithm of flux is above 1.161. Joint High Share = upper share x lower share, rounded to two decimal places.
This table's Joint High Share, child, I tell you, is 0.51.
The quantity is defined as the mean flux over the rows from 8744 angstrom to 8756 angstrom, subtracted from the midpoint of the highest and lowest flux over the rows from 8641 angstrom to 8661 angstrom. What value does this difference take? -1.42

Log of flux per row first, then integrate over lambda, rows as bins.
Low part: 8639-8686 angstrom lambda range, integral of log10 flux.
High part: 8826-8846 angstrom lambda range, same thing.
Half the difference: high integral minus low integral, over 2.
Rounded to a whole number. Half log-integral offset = -15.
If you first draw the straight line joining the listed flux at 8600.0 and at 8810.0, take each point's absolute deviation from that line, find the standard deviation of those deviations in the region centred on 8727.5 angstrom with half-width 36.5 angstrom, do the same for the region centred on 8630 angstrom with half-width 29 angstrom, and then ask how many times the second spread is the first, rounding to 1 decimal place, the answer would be 0.8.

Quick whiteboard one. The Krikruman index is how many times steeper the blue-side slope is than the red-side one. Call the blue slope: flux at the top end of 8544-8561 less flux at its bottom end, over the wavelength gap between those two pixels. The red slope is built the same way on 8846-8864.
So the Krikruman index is -2.8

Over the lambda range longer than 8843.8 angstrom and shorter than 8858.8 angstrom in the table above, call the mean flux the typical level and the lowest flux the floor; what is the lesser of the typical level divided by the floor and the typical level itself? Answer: 1.025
